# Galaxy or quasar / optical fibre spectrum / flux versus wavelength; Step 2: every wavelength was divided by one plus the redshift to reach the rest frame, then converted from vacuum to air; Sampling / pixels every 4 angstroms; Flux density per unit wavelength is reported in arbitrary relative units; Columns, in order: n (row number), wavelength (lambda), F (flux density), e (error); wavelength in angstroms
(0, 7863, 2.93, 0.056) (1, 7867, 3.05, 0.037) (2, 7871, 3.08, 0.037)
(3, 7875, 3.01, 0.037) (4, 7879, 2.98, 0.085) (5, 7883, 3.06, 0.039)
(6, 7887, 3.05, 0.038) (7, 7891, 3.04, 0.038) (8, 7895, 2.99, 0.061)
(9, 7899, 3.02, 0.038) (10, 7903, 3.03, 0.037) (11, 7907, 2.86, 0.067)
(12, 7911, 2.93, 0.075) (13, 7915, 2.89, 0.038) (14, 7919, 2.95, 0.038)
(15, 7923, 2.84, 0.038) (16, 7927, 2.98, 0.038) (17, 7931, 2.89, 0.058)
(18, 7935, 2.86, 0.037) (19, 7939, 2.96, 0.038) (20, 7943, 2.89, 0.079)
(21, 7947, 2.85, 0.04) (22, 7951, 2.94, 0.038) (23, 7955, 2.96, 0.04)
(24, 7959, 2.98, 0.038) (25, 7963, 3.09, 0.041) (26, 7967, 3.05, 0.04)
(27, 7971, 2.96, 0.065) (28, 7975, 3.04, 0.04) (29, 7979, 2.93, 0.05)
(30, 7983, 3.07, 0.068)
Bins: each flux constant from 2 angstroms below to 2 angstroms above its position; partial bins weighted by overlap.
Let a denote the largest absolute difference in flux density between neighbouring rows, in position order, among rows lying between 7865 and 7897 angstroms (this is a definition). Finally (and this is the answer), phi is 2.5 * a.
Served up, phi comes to 0.20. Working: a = 0.080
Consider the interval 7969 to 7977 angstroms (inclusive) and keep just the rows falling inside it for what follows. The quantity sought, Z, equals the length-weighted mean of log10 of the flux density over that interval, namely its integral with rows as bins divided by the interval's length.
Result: 0.477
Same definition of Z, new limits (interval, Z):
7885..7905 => 0.481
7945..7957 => 0.465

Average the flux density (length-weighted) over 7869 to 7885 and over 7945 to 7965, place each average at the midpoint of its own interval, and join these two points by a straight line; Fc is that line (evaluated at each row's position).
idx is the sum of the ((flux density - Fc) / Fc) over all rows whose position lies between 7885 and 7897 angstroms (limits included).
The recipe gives 0.01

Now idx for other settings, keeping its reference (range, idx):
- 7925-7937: -0.08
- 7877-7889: 0.00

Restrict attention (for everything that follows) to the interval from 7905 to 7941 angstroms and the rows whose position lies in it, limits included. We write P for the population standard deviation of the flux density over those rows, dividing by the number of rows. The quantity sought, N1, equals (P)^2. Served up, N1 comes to 0.0022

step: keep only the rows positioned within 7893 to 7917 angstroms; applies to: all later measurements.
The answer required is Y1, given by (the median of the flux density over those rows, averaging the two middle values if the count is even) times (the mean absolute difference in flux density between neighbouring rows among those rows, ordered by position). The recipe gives 0.189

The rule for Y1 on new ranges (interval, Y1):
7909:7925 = 0.204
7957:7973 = 0.241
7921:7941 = 0.260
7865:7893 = 0.117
